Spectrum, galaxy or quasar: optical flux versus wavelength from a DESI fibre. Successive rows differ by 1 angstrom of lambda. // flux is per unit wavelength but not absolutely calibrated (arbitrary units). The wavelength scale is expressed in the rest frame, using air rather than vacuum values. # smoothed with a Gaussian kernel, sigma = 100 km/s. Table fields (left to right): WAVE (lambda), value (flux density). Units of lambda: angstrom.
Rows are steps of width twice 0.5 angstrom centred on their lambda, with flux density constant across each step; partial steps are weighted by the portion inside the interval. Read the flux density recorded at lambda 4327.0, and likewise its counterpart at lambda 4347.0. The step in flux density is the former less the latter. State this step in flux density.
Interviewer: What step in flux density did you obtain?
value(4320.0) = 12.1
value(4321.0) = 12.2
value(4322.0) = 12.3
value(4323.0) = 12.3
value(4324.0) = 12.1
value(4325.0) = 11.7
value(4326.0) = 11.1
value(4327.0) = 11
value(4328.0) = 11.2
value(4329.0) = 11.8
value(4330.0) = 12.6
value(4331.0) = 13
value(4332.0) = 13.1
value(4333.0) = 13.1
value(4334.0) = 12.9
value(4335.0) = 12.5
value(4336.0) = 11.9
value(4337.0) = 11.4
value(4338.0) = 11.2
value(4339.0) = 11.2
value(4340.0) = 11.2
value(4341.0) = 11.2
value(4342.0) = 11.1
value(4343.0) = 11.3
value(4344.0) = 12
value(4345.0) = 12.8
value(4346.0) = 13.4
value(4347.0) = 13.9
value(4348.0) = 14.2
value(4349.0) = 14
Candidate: -2.9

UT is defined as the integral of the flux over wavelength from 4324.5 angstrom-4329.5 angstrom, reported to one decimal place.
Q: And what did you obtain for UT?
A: 56.8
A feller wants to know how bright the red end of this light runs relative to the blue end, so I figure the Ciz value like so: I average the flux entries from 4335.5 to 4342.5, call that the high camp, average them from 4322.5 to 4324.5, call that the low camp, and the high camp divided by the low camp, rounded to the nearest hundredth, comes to 0.93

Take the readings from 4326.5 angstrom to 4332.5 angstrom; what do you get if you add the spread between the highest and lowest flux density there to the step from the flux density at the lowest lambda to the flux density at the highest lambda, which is 4.2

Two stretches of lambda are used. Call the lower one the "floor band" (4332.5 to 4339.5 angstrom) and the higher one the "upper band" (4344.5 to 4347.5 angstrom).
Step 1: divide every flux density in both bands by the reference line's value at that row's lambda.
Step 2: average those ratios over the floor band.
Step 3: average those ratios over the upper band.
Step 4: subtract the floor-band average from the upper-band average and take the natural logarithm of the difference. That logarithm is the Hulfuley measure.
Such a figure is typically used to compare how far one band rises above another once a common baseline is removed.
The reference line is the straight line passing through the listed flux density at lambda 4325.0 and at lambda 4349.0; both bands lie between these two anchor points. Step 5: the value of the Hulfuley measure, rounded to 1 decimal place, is -3.5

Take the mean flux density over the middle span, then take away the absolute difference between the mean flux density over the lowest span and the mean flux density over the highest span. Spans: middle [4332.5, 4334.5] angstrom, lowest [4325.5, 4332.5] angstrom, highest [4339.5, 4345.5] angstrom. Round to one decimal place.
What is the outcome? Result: 12.6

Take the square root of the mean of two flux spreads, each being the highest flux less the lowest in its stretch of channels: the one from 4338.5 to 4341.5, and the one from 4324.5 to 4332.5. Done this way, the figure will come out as 1.02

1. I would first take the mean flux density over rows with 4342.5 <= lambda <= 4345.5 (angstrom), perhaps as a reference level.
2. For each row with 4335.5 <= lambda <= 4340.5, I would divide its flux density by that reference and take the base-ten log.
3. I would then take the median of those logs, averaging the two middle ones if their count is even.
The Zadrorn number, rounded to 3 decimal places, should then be -0.031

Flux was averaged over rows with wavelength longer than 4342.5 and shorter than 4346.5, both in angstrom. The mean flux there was 12.4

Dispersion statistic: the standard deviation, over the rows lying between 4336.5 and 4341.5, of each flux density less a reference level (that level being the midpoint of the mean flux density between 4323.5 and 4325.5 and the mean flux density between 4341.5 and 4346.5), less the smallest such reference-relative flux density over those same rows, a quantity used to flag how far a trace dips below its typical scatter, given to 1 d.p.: 0.9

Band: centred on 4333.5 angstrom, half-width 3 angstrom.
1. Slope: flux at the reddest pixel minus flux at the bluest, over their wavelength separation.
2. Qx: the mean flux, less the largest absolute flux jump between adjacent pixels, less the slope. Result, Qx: 12.4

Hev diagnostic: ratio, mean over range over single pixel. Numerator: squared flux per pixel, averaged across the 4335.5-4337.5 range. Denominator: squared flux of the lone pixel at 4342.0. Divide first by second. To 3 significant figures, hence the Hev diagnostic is 1.10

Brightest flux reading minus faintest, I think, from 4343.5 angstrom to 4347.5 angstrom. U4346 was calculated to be 1.9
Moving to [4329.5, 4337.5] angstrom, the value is 1.7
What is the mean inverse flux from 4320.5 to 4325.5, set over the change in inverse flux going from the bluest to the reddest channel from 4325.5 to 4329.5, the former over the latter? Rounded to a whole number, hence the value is -15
